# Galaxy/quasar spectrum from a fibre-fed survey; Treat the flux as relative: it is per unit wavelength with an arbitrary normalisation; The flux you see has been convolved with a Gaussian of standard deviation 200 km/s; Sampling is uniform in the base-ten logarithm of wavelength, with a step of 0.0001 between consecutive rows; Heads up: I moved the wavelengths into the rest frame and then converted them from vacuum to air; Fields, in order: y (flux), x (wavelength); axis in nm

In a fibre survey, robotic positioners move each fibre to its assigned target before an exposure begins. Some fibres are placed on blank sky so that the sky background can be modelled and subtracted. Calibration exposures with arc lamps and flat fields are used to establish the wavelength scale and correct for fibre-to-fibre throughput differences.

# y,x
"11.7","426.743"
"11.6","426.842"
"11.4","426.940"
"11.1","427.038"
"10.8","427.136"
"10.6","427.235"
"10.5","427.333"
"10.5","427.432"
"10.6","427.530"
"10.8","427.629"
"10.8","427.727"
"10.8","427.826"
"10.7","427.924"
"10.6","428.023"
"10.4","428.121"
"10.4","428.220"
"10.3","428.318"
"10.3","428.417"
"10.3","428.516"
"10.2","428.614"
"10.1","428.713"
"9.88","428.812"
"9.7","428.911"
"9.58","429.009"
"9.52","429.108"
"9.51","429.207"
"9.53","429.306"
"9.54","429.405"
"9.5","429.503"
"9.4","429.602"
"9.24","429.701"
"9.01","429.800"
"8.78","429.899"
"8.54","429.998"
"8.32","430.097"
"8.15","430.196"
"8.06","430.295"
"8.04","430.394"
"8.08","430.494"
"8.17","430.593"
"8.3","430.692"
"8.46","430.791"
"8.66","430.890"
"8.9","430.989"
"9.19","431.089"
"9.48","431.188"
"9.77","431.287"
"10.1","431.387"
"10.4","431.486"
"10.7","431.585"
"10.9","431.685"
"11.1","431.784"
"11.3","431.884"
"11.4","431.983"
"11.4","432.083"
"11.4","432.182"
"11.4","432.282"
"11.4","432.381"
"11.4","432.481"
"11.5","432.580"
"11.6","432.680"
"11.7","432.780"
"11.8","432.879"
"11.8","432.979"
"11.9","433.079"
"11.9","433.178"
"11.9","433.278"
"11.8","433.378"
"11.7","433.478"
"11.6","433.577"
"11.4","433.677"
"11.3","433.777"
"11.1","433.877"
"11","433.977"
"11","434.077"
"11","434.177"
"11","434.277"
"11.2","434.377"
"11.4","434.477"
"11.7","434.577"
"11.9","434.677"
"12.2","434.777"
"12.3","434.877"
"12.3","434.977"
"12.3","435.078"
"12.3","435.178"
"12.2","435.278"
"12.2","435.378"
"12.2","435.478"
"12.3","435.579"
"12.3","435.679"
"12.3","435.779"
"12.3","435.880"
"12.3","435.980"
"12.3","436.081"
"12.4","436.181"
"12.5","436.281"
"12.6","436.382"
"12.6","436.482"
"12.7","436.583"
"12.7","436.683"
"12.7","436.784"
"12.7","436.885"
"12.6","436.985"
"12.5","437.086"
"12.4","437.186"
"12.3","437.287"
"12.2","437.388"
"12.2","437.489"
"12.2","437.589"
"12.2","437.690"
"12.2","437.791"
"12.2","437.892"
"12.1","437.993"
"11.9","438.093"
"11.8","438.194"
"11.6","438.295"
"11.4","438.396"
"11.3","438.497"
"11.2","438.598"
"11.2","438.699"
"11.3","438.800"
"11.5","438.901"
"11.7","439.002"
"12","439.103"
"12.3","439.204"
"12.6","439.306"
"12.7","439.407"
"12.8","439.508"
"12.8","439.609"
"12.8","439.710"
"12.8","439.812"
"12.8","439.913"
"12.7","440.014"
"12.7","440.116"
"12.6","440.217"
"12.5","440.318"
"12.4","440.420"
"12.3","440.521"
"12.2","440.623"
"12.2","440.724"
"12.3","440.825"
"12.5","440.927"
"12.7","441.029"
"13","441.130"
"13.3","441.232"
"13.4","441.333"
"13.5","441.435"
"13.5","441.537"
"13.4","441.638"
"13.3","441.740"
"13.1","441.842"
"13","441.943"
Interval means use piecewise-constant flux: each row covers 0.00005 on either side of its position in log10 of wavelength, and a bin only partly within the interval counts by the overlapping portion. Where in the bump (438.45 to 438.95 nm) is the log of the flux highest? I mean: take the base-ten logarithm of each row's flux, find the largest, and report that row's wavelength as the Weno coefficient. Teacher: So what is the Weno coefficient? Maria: 438.901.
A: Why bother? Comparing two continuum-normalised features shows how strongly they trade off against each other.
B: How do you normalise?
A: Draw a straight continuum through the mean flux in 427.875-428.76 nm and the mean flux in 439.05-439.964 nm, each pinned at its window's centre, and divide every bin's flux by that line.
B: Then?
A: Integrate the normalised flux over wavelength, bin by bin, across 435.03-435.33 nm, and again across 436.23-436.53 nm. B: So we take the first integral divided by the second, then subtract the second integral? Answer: 0.68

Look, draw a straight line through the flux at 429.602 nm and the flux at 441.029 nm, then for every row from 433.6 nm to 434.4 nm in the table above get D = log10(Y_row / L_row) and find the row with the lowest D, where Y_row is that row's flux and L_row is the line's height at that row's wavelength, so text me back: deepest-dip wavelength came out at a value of 434.277 nm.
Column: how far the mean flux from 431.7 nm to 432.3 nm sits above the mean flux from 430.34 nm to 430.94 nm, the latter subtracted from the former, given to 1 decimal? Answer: 3.0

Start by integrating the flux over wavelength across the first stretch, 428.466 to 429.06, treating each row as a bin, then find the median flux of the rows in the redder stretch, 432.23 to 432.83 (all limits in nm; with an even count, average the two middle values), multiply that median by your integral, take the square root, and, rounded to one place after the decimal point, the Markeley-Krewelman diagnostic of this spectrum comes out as 8.2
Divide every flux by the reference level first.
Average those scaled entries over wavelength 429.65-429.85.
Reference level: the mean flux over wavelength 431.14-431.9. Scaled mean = 0.87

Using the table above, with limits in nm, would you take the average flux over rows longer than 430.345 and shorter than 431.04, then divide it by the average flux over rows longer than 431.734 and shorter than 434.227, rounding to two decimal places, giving 0.73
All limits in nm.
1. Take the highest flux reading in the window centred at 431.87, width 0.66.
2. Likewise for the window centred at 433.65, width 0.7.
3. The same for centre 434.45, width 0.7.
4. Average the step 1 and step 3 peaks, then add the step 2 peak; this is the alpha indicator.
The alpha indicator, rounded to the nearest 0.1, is 23.6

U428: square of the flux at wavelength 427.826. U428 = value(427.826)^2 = 117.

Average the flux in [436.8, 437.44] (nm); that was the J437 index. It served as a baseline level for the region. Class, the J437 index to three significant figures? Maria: 12.5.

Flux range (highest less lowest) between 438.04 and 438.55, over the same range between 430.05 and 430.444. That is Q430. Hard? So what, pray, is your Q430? 2.14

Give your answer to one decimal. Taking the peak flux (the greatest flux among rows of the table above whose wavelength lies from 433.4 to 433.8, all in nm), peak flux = 11.7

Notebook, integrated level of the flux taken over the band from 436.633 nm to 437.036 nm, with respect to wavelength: 5.10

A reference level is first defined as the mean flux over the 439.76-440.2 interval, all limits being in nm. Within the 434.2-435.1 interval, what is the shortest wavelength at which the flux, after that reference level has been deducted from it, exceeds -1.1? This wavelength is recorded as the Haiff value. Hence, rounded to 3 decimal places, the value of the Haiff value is 434.577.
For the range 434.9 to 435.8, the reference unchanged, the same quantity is 434.977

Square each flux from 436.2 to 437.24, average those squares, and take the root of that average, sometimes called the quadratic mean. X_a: 12.6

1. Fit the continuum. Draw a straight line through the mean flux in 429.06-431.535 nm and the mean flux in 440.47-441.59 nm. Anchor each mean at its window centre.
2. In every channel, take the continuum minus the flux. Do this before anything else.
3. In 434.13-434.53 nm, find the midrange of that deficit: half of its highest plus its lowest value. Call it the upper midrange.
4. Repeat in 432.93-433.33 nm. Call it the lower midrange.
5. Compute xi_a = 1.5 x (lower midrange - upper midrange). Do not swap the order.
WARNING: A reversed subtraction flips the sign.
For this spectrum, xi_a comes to -1.7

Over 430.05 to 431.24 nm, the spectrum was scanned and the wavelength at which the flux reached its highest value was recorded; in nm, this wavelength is 431.188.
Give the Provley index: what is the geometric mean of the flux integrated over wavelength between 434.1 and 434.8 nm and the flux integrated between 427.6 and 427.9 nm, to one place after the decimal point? 5.1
